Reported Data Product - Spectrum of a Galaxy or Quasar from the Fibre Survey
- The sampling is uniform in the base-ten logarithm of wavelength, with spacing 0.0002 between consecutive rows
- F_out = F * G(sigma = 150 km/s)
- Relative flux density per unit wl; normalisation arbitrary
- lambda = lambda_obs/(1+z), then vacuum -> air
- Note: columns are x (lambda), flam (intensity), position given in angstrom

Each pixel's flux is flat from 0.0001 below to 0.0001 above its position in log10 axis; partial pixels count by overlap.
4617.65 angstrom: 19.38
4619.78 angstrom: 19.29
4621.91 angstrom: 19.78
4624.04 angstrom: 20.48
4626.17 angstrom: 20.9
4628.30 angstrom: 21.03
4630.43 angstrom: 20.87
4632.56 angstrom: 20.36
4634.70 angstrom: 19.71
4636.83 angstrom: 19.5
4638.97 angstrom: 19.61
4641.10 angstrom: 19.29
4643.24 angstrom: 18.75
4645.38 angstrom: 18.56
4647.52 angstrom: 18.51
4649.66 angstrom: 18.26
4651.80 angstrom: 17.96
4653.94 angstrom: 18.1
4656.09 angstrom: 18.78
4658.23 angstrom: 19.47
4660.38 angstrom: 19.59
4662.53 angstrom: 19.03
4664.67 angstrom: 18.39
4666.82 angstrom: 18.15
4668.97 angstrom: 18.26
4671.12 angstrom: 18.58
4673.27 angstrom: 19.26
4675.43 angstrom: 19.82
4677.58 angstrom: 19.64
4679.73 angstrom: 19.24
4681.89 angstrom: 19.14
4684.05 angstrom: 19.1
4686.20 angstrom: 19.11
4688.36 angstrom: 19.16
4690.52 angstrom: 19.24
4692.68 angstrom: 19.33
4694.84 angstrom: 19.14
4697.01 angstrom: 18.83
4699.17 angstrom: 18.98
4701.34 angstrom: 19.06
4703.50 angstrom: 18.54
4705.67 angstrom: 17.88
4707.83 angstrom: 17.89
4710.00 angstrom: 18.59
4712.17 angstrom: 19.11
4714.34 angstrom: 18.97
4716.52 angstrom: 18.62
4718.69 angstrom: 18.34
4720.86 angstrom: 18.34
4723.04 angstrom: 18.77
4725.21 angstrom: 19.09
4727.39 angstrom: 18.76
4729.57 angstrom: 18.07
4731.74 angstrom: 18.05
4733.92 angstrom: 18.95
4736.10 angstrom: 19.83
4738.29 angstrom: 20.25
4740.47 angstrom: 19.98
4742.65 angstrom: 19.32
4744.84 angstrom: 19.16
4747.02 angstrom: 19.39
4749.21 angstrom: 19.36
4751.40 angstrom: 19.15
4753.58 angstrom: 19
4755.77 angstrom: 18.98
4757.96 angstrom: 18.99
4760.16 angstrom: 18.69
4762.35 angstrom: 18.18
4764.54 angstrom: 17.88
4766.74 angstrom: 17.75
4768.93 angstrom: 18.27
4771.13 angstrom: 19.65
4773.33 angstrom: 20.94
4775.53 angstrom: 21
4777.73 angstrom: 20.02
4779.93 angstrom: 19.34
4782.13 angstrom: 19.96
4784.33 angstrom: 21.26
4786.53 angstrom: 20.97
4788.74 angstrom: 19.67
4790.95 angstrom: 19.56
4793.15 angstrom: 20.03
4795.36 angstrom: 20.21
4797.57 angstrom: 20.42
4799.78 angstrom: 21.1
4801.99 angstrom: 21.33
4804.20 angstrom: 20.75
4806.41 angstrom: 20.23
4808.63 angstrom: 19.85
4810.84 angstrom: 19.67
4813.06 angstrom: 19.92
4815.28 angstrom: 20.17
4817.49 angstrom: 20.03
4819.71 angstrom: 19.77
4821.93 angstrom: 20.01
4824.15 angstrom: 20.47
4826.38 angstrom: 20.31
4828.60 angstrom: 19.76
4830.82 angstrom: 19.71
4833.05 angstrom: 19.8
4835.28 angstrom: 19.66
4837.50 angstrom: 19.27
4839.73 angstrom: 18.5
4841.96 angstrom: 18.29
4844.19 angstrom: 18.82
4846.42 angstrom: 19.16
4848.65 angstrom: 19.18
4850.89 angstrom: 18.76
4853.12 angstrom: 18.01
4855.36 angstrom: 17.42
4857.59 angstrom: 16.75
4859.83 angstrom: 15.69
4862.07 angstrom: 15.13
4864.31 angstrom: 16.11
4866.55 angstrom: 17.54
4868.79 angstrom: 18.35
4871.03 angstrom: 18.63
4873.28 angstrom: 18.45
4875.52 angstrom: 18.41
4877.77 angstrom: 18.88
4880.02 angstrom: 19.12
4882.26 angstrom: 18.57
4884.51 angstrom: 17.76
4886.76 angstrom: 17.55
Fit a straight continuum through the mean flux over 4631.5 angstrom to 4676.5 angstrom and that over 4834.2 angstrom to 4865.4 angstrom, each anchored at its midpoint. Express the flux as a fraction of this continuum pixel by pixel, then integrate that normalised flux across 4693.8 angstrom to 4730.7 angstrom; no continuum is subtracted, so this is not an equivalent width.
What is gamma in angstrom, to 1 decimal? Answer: 36.9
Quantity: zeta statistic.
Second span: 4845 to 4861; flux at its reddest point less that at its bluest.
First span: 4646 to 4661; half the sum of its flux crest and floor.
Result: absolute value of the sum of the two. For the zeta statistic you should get 15.3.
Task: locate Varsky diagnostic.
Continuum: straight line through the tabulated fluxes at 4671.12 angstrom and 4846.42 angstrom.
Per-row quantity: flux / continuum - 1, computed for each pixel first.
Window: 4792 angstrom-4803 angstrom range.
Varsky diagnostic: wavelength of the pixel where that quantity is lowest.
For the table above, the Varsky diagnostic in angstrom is 4793.15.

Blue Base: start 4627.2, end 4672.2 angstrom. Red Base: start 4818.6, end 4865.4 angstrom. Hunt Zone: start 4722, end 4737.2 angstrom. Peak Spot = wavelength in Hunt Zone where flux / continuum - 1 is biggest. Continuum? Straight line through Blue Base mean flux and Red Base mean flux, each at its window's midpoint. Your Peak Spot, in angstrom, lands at 4736.10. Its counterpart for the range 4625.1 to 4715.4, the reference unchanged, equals 4628.30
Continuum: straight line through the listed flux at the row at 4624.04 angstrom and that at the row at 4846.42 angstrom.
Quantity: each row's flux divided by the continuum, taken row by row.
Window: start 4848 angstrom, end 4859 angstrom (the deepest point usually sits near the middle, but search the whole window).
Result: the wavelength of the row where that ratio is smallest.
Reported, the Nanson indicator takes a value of 4857.59 angstrom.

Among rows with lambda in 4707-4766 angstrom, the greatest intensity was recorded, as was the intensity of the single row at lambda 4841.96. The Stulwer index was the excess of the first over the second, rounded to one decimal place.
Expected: 2.0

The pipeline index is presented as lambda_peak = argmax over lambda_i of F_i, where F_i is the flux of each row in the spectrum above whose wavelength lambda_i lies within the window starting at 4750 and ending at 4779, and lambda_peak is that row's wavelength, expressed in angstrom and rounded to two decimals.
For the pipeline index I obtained 4775.53 angstrom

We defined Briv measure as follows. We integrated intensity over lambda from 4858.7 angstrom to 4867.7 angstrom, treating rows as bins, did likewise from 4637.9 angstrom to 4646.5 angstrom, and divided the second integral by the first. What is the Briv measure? 1.13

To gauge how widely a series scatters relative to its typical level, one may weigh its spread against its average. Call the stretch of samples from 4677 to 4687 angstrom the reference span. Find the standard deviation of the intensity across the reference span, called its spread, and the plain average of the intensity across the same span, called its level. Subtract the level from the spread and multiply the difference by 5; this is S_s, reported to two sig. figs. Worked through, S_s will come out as -95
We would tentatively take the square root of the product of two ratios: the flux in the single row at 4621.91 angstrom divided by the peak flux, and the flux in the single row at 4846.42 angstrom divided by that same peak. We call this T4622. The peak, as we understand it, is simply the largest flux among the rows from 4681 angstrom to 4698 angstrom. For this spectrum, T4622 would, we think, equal 1.01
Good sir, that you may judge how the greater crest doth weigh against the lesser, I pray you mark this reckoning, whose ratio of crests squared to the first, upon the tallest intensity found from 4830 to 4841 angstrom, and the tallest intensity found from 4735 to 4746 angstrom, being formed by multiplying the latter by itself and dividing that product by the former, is 20.7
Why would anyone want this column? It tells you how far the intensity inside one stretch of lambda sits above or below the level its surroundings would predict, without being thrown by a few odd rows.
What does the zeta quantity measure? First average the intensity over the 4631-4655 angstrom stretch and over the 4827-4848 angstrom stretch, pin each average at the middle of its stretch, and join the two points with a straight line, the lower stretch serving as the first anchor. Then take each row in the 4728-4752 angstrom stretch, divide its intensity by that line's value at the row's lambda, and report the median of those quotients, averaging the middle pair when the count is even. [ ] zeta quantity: 1.01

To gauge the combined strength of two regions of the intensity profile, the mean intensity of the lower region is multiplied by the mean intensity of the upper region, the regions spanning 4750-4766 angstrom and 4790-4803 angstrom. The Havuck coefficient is 382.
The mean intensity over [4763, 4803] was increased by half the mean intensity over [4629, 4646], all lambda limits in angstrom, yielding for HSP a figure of 29.76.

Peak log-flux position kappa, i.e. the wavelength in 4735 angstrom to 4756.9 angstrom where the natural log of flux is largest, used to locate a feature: 4738.29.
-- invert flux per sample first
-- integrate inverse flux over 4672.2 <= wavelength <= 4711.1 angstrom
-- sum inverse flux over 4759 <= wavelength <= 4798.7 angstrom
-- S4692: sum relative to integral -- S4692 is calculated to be 0.448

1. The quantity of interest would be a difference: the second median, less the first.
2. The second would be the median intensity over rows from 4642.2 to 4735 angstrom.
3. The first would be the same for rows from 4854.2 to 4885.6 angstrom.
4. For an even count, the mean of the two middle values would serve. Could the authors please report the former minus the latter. 0.7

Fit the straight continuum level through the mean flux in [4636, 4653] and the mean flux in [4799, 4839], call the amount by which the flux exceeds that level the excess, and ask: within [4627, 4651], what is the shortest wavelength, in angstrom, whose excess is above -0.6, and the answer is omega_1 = 4628.30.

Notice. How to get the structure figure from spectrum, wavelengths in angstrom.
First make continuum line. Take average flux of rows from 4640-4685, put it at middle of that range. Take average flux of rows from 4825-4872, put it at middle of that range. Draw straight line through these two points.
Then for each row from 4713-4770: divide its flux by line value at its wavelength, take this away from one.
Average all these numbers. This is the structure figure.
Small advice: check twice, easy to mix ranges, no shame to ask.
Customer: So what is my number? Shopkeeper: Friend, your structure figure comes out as -0.012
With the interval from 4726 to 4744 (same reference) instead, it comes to -0.027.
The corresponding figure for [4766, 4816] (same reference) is -0.087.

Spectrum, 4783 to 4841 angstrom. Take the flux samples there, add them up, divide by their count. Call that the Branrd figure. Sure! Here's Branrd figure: 20.1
